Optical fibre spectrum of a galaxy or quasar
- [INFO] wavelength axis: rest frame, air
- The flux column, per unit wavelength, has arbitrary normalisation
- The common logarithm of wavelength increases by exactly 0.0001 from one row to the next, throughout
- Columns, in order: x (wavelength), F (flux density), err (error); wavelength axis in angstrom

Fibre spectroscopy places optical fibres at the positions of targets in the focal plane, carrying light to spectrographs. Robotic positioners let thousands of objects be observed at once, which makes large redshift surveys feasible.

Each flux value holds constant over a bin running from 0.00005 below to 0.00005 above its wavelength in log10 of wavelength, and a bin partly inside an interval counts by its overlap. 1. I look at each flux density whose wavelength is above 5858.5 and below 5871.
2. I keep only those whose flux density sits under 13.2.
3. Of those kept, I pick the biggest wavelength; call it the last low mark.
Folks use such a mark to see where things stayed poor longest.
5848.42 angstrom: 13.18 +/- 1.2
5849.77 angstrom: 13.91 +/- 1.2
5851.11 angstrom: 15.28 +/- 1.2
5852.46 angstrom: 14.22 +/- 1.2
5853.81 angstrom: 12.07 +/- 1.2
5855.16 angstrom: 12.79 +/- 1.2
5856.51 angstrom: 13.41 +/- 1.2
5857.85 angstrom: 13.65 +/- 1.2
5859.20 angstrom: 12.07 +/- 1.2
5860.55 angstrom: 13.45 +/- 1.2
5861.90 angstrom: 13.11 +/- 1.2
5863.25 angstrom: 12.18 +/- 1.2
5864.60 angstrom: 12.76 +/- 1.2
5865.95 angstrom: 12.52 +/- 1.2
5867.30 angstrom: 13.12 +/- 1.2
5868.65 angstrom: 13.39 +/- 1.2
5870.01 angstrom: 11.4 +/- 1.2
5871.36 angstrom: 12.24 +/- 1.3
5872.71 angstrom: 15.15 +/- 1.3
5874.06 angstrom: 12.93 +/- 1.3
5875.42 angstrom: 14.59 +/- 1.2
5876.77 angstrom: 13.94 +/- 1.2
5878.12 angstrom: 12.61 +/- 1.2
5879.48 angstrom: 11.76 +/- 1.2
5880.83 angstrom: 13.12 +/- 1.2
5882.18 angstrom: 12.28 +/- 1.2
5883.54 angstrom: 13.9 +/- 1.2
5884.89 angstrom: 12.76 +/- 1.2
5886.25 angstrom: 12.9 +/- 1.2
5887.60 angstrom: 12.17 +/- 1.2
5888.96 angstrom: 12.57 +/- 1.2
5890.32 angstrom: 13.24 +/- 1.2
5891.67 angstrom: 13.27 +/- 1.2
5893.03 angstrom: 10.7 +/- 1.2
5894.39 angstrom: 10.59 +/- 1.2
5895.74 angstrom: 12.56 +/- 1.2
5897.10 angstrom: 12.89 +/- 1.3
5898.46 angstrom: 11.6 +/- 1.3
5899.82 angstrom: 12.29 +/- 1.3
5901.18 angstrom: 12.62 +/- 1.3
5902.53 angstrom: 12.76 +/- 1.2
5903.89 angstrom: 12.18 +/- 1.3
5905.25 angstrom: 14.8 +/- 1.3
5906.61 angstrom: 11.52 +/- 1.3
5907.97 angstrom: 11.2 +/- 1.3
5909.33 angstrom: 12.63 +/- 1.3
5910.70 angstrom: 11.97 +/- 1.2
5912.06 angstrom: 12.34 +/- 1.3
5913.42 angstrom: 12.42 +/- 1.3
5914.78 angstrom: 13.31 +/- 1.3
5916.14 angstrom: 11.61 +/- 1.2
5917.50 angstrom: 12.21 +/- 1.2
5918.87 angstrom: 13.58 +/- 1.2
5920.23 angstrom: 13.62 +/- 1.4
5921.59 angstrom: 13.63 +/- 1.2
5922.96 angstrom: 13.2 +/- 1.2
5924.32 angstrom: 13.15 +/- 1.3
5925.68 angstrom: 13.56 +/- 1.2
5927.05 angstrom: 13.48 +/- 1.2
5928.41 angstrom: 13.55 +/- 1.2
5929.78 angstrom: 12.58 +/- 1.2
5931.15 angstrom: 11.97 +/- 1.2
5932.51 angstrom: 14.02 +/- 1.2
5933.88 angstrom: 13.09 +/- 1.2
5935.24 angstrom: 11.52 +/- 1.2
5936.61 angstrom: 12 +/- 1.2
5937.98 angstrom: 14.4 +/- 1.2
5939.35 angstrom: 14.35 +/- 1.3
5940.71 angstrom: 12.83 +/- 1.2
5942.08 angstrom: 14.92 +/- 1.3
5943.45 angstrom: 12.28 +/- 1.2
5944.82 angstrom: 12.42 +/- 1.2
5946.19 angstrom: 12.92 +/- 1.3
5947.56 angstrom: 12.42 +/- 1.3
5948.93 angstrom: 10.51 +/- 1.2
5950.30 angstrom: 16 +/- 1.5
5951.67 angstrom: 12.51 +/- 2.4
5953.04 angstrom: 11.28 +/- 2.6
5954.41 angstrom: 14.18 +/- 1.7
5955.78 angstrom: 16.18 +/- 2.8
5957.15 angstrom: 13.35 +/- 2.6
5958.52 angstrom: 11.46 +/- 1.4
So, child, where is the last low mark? 5870.01 angstrom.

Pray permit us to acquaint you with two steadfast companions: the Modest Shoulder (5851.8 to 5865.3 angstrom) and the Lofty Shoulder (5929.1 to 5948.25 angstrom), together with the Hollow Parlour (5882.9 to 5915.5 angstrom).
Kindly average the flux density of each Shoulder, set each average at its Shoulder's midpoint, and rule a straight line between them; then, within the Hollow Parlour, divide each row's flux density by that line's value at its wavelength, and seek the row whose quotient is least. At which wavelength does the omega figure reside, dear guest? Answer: 5894.39 angstrom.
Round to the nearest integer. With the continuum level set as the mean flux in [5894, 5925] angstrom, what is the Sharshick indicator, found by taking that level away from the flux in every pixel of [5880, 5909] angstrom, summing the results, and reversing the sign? 2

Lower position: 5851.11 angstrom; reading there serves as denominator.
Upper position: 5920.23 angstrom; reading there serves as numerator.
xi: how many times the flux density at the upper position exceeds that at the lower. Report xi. 0.89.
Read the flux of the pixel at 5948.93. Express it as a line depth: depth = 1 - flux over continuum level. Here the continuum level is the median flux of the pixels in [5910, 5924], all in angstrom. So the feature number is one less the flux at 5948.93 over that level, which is 0.18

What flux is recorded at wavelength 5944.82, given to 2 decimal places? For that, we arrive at 12.42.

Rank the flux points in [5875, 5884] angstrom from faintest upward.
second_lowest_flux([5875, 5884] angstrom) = 12.28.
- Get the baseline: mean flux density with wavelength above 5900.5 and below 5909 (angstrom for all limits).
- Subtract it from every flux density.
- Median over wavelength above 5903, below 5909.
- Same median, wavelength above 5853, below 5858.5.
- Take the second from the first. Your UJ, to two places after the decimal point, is -1.25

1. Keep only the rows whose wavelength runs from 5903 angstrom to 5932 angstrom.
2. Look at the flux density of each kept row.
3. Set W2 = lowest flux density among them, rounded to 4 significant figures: 11.20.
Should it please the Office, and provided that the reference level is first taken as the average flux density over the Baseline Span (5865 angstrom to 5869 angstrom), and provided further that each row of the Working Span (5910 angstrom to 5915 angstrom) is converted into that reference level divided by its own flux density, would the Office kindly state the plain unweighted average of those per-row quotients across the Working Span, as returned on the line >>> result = 1.04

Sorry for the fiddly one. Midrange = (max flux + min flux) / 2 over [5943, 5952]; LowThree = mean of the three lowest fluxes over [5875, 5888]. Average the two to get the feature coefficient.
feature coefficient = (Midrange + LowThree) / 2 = 12.66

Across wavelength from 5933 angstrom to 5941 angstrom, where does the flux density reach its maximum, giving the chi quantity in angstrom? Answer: 5937.98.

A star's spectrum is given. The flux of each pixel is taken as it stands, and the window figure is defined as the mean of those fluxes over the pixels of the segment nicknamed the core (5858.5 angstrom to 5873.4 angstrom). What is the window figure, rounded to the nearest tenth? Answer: 12.9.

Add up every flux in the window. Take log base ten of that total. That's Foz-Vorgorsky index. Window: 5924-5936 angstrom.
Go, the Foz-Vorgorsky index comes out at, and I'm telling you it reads 2.068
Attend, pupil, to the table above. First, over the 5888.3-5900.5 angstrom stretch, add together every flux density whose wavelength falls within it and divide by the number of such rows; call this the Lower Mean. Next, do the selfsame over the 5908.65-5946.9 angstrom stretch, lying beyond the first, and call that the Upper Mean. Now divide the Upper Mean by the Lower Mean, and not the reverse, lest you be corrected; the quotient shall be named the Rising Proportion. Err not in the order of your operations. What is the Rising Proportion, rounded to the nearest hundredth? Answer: 1.07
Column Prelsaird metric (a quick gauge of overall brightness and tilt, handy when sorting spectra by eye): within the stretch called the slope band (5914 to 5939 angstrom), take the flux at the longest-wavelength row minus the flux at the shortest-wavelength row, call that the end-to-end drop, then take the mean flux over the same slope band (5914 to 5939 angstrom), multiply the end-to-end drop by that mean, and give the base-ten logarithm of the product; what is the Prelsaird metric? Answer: 1.2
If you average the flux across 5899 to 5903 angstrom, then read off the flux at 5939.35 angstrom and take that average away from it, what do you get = 1.8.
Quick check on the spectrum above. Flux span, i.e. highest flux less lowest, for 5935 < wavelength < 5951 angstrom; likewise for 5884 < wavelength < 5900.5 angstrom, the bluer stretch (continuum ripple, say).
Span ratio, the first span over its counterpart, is 2.0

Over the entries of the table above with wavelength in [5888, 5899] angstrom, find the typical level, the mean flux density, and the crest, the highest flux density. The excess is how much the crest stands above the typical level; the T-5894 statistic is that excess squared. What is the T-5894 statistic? 1.19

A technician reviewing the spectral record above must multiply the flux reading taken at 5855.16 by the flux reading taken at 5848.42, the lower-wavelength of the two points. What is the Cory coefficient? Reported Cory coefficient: 169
